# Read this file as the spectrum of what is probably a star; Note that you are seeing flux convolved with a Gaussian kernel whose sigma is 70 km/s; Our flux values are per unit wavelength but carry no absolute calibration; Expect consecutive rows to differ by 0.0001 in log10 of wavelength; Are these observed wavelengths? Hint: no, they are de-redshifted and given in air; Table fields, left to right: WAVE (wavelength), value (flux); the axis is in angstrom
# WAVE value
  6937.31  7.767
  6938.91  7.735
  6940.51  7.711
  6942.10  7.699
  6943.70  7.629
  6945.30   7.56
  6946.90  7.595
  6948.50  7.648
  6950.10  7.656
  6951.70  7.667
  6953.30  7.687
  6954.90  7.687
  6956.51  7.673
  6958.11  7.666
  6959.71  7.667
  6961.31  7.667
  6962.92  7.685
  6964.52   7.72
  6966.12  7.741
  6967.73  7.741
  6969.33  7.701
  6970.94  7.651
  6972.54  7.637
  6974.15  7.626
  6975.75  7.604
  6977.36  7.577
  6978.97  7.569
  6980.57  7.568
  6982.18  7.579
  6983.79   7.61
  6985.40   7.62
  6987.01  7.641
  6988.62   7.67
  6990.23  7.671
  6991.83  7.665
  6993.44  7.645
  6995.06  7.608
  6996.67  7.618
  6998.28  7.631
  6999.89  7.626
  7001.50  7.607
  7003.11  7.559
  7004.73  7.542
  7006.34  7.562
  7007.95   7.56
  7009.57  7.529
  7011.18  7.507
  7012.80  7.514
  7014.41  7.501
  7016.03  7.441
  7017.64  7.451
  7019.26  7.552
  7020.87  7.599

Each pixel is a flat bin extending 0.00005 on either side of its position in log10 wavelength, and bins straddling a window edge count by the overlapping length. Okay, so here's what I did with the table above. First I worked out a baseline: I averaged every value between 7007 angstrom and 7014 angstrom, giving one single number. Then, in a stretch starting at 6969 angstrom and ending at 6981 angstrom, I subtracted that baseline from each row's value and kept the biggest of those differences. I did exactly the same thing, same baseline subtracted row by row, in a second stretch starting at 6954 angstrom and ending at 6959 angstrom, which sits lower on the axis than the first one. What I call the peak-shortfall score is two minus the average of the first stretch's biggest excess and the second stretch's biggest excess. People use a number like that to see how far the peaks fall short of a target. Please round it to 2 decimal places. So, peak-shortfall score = 1.83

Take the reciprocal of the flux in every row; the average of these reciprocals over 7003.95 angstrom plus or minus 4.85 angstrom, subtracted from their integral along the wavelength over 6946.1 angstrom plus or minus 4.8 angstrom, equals 1.13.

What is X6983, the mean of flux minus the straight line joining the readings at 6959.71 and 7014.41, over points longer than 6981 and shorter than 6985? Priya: -0.002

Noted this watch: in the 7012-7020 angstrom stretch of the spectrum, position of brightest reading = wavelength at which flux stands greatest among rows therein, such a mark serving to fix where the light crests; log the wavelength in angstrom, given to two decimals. 7019.26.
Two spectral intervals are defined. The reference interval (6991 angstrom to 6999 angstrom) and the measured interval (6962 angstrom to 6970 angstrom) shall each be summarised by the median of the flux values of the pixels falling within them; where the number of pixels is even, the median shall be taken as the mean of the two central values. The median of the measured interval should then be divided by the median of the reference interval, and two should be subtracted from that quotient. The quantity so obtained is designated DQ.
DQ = -0.988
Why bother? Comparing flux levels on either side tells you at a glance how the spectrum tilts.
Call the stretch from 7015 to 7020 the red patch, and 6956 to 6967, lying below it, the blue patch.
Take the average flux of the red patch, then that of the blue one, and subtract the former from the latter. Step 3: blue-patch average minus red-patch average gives 0.21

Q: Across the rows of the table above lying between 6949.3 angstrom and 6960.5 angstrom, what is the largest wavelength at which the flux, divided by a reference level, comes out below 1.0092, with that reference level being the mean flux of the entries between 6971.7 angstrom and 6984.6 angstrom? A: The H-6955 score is 6958.11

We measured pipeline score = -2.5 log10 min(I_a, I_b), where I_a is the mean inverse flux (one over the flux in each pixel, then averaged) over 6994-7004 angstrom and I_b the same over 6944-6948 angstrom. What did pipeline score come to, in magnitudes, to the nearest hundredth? 2.20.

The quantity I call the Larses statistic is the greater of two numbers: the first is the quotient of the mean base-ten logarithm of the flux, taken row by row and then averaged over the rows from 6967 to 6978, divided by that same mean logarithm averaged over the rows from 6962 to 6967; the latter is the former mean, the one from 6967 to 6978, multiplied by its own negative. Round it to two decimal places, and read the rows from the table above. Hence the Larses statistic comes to 1.00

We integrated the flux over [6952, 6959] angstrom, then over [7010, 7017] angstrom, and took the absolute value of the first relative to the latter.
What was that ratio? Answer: 1.02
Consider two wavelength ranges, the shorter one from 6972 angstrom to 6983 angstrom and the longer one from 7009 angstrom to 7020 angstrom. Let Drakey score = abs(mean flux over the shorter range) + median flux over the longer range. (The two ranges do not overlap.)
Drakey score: 15.1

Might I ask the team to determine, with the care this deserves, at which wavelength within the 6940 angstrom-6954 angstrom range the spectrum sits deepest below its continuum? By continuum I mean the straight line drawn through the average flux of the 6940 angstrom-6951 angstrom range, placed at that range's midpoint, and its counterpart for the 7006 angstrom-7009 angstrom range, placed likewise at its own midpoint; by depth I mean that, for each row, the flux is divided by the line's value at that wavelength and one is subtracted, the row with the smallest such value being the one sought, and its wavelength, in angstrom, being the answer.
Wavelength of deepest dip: 6945.30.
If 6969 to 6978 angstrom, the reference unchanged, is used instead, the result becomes 6977.36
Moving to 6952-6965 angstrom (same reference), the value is 6958.11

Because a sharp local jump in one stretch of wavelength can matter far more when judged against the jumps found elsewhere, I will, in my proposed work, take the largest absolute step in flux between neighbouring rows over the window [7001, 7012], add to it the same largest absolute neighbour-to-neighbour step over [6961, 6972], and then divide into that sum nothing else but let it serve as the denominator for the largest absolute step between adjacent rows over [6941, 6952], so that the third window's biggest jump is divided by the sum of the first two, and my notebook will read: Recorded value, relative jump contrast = 0.71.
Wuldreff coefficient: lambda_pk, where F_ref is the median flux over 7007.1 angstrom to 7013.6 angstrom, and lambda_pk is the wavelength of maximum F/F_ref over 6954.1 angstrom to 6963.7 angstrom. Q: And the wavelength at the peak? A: 6954.90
